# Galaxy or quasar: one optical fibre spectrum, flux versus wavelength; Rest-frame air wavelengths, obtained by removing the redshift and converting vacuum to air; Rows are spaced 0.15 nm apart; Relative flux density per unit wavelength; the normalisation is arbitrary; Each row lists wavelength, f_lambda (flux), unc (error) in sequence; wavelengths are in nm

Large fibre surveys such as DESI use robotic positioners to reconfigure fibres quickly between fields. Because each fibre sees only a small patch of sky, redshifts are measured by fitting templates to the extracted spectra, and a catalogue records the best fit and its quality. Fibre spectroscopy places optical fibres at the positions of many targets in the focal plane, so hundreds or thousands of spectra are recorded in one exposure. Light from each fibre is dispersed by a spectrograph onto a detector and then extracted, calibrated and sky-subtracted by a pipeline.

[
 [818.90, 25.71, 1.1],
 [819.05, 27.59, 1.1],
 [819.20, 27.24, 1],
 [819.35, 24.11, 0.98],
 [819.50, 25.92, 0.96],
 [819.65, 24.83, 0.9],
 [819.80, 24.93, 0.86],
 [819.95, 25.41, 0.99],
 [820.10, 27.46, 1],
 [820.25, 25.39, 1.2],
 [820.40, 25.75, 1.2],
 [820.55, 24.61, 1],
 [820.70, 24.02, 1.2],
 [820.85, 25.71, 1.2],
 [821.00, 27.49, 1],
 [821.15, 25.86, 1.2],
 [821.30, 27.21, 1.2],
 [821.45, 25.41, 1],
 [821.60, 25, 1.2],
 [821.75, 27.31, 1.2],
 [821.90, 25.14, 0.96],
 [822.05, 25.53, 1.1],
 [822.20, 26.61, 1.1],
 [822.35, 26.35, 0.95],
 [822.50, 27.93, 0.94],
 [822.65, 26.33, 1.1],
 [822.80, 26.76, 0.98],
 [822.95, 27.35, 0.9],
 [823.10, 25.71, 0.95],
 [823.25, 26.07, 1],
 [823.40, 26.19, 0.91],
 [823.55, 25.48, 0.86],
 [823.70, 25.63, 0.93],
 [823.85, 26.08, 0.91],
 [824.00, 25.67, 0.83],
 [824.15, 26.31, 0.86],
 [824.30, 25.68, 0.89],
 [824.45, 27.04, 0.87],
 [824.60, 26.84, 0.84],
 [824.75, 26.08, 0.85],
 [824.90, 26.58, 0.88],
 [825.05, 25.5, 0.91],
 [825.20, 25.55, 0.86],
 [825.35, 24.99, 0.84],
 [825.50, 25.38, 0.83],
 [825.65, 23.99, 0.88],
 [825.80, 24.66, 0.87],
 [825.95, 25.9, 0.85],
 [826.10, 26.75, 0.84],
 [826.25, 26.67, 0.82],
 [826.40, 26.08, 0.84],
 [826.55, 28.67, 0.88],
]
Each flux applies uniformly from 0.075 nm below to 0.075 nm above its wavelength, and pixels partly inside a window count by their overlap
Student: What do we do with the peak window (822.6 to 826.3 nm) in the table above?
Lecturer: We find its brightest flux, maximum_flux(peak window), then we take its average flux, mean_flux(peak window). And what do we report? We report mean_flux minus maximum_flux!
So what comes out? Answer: -1.4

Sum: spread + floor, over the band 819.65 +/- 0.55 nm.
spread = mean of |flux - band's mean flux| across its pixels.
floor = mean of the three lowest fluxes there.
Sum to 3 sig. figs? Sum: 25.6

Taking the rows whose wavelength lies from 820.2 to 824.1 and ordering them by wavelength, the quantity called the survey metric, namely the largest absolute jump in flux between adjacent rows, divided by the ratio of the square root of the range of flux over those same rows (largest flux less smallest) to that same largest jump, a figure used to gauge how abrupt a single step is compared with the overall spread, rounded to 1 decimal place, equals 2.7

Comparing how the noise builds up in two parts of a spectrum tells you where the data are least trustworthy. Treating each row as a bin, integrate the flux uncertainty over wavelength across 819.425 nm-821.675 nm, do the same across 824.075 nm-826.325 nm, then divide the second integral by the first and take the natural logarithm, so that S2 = -0.22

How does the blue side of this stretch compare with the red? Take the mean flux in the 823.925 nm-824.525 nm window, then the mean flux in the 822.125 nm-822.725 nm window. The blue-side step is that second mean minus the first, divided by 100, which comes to 0.006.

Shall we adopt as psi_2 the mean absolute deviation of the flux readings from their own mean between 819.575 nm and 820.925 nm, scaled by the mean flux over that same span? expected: 0.026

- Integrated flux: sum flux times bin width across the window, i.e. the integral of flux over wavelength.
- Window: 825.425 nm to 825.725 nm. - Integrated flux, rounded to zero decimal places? 7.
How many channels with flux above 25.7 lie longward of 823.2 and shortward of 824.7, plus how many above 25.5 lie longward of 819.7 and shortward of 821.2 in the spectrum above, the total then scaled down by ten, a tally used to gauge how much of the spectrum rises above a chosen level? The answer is 1.10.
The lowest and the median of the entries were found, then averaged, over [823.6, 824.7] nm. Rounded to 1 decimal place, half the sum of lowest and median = 25.9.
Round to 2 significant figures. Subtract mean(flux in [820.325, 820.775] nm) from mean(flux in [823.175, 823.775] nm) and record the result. 1.0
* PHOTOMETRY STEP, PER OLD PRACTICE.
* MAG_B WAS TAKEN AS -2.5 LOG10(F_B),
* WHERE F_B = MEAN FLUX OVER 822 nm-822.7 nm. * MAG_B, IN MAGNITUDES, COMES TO -3.56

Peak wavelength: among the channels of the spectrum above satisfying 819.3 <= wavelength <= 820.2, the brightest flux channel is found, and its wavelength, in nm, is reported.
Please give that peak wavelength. 820.10 nm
